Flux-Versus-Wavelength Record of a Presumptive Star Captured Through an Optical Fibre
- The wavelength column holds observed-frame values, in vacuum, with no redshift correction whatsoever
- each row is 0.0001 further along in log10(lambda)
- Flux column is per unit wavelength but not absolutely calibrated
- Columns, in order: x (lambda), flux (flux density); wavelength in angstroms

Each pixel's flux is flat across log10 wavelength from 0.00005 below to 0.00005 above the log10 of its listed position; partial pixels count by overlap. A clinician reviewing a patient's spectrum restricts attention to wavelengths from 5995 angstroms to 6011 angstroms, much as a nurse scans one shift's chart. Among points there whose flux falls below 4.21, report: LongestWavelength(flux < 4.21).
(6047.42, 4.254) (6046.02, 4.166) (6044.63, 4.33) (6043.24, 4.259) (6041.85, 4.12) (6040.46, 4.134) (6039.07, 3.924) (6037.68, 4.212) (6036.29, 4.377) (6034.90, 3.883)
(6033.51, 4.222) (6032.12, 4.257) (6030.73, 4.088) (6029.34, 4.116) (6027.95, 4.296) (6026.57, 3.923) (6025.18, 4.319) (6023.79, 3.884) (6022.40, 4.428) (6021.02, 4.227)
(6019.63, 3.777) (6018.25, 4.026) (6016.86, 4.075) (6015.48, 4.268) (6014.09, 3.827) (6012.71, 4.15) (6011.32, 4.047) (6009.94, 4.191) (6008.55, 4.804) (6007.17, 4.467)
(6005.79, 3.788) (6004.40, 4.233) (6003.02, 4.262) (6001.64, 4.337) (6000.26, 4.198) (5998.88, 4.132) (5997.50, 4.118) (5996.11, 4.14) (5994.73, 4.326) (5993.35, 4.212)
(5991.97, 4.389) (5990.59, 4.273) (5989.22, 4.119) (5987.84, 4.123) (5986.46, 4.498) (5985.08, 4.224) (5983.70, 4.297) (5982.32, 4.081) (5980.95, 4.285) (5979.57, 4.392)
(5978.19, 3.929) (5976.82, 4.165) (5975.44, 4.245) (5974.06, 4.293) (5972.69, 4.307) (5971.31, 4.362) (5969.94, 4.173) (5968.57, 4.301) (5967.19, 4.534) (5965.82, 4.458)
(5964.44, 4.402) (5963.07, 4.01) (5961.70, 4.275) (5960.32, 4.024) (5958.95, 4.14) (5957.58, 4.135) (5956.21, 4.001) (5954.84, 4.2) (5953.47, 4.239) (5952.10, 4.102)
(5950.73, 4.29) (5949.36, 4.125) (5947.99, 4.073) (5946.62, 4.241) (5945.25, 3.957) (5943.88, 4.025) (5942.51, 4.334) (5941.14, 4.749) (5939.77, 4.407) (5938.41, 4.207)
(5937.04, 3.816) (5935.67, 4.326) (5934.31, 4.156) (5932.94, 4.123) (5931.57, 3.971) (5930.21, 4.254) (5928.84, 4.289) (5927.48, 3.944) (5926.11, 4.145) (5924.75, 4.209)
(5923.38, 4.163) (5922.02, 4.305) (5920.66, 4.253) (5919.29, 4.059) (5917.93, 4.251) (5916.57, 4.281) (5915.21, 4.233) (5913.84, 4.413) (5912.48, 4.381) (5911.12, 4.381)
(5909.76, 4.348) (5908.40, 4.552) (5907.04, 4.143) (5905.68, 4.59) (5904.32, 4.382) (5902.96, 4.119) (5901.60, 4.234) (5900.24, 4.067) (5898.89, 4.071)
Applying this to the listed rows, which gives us 6009.94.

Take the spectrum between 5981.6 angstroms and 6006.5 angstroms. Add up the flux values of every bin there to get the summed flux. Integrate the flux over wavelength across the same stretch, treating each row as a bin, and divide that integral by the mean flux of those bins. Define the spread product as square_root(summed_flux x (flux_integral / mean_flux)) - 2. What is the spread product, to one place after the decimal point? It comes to 41.4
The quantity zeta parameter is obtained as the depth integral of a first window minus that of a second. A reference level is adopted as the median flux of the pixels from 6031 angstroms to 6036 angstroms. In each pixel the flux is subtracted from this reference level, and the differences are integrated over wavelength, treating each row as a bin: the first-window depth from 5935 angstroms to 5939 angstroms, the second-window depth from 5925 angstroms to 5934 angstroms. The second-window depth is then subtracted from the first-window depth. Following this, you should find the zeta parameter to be -0.4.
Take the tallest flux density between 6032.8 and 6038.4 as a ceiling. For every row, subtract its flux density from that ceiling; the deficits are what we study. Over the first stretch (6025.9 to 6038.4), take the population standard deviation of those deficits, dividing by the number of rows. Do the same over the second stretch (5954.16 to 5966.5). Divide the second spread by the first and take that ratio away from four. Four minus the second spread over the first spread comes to 3.0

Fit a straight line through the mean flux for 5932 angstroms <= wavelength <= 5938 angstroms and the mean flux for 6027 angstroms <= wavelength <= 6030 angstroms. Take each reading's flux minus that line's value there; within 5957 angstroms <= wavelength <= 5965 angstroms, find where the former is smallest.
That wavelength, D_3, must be 5963.07 angstroms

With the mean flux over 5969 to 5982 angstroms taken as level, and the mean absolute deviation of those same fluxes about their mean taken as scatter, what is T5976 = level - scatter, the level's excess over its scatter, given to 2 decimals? 4.14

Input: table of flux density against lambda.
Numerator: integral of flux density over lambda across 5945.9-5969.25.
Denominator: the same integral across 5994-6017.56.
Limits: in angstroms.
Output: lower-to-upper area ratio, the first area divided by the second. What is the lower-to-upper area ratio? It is 0.99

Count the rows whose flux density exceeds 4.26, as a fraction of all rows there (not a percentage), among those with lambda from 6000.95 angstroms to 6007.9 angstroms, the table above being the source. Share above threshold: 0.6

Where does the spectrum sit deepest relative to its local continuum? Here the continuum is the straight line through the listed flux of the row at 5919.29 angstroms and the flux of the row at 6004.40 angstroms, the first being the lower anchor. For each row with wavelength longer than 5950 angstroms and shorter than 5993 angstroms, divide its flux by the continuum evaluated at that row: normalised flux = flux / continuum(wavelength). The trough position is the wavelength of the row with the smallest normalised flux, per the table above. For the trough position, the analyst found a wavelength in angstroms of 5978.19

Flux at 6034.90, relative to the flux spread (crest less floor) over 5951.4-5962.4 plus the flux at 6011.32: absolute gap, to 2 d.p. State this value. 0.44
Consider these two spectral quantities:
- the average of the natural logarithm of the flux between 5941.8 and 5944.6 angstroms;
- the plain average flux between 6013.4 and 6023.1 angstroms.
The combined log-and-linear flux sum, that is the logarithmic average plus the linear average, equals 5.52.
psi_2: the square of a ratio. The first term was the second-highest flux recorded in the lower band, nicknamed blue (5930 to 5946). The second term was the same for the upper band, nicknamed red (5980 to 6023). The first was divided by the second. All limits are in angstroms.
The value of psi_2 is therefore 0.96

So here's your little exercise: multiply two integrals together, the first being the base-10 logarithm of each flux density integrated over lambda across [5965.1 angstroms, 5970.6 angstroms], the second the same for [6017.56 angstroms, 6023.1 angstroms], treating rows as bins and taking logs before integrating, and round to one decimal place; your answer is 12.0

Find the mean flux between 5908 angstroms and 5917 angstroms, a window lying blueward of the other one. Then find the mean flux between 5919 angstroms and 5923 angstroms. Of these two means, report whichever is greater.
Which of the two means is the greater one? 4.37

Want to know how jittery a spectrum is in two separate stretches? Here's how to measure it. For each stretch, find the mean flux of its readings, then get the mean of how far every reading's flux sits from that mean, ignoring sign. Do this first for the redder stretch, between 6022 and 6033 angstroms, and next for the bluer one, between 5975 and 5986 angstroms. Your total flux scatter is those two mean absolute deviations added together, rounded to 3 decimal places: 0.269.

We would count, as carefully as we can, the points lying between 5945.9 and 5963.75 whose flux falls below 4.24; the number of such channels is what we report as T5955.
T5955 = 10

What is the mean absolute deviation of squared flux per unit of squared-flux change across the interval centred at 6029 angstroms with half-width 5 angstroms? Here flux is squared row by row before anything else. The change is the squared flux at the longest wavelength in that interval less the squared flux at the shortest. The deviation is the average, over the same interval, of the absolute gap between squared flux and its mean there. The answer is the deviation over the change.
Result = -1.1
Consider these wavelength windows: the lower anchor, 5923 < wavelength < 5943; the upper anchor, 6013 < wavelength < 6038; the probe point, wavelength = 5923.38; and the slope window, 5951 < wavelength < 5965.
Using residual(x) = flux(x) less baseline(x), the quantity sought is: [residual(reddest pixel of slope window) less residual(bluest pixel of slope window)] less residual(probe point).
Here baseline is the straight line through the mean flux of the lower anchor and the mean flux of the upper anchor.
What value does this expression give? 0.36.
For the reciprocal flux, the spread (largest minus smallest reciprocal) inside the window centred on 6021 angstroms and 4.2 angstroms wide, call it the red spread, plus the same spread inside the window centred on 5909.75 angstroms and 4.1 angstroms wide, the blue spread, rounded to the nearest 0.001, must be 0.049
